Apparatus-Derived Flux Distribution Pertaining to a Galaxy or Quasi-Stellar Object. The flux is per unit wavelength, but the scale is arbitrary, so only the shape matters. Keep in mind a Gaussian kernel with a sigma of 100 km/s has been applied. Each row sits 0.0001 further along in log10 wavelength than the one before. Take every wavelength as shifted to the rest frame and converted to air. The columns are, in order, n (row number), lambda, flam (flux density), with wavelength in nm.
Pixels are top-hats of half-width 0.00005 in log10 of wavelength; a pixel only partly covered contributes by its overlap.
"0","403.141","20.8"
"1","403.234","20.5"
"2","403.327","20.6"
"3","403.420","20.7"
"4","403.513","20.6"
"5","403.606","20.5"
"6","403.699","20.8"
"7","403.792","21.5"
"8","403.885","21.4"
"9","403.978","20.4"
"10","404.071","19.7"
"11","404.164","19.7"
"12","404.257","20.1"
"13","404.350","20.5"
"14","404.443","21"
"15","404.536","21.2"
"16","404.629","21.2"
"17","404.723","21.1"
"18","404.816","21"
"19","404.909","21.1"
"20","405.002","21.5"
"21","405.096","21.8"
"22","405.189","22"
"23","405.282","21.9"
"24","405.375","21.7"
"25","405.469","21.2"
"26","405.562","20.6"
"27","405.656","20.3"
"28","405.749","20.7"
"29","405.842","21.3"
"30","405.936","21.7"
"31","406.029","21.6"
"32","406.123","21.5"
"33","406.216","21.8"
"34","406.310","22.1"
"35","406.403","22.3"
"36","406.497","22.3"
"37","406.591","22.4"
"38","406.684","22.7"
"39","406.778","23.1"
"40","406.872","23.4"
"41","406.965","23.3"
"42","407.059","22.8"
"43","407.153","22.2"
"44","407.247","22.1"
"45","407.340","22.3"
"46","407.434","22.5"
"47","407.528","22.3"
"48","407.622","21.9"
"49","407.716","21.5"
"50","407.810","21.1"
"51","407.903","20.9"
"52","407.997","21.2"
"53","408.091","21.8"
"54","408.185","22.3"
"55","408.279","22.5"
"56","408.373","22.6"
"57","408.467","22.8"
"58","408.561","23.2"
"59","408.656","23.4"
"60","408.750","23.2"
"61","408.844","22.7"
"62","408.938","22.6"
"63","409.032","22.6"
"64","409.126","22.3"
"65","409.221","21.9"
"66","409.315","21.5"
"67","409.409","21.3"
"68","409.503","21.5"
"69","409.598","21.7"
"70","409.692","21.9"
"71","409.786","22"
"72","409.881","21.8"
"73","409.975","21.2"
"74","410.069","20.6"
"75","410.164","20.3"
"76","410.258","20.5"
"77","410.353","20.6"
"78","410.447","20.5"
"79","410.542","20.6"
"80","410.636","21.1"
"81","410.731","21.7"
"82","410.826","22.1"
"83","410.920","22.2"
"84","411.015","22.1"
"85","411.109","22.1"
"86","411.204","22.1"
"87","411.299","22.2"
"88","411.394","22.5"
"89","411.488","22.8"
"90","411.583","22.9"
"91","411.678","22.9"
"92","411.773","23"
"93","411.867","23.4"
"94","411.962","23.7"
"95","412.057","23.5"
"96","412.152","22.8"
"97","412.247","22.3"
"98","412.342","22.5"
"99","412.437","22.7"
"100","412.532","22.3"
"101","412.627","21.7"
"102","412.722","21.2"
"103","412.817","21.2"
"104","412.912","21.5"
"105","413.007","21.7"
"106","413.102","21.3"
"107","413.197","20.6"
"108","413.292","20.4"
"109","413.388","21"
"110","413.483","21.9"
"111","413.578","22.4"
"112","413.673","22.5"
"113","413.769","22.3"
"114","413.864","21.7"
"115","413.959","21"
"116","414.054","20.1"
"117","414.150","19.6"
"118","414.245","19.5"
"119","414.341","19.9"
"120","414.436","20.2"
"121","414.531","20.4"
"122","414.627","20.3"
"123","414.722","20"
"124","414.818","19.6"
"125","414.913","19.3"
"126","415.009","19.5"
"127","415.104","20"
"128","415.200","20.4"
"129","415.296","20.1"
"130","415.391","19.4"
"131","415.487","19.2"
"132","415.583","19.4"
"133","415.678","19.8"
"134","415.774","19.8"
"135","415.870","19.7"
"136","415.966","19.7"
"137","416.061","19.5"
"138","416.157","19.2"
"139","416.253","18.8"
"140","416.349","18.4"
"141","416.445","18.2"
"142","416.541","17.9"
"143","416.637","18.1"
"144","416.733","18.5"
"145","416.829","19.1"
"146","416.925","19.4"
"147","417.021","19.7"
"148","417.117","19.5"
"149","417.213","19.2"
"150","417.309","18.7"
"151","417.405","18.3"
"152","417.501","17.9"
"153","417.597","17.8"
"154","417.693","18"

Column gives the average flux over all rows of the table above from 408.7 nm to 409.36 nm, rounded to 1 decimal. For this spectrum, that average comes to 22.4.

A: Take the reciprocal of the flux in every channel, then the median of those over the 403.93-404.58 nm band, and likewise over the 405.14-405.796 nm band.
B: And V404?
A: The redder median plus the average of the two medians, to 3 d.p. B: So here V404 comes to 0.095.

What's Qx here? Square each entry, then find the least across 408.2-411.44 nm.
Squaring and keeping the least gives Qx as 412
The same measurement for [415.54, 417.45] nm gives 320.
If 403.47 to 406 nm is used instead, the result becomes 388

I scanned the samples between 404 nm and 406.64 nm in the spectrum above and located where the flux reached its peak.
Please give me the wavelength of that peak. 406.591 nm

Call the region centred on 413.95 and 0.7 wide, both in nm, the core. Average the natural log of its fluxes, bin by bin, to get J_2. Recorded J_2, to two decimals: 3.04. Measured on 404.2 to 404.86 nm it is 3.04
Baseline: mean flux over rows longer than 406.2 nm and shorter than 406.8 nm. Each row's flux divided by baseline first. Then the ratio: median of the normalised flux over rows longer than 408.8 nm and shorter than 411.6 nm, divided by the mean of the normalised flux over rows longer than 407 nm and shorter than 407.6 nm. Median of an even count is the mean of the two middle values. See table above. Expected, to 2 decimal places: 0.98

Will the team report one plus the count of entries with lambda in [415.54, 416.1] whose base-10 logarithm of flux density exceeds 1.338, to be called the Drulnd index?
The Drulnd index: 1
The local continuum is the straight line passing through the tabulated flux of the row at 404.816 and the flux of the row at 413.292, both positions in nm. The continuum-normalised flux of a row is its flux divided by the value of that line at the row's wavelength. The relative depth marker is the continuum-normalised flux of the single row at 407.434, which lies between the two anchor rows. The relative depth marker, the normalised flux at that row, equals 1.08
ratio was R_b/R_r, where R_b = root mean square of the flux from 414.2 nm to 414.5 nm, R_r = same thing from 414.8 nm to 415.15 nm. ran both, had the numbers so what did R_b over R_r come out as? 1.01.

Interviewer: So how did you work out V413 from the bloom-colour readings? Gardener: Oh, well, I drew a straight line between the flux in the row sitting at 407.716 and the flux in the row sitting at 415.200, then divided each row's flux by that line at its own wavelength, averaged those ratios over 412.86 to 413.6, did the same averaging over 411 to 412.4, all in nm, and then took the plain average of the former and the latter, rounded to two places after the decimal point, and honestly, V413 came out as 1.06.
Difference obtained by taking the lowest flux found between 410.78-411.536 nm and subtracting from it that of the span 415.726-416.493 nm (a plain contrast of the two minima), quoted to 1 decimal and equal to 3.9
